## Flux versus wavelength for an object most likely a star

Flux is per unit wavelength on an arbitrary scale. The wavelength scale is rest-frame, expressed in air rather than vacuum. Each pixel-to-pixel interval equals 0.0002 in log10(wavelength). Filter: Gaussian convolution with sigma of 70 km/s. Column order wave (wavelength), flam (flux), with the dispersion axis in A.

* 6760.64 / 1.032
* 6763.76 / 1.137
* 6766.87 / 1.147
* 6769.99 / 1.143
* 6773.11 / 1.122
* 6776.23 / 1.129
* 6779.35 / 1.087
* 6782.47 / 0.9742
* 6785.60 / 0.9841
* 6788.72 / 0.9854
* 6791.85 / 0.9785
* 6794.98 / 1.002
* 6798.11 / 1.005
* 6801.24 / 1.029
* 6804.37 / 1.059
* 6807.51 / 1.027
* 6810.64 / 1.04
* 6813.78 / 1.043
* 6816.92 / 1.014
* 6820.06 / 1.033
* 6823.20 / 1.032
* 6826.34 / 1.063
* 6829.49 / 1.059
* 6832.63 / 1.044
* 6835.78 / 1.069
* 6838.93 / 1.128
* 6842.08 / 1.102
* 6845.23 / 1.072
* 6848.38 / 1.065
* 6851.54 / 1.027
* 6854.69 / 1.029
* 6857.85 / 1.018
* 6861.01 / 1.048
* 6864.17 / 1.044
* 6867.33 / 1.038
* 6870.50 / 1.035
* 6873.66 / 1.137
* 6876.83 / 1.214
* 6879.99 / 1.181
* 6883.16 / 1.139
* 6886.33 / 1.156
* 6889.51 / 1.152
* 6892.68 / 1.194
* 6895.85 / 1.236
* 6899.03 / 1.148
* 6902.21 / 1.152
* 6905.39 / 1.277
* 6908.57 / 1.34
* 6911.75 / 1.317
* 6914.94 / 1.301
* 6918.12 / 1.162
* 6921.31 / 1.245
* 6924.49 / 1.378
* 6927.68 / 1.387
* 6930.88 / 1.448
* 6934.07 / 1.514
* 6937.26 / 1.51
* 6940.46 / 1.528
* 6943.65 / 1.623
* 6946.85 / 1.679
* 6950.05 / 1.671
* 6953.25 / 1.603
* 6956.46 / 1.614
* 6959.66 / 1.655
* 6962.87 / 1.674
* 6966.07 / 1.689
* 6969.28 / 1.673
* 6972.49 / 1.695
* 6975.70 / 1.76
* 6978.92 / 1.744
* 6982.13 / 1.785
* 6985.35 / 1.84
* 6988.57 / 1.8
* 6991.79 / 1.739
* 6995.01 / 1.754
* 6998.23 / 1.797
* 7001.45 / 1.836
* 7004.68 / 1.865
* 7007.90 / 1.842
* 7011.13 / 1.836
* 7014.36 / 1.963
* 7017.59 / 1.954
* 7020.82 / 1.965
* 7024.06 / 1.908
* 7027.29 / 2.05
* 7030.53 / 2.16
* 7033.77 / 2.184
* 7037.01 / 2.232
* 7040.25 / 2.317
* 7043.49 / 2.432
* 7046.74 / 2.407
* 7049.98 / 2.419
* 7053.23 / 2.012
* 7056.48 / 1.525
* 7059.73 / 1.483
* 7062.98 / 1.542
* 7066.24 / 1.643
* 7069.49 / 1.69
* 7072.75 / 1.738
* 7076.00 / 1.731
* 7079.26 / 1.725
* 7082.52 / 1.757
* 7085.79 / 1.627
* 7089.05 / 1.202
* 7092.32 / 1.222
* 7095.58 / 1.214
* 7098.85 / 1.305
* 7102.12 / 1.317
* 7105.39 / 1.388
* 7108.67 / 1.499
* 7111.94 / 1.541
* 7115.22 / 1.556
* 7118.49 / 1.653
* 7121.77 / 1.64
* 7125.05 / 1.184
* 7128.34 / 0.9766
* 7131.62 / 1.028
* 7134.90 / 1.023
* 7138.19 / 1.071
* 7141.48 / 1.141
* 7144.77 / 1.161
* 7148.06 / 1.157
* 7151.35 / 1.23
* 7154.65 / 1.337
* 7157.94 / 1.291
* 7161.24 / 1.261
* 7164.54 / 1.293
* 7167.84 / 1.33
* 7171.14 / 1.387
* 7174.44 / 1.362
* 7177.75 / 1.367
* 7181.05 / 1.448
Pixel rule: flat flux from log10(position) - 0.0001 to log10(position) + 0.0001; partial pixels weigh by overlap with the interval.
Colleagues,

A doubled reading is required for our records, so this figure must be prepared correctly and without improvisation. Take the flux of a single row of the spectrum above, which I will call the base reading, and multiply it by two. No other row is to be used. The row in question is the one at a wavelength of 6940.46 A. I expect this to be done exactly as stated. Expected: 3.06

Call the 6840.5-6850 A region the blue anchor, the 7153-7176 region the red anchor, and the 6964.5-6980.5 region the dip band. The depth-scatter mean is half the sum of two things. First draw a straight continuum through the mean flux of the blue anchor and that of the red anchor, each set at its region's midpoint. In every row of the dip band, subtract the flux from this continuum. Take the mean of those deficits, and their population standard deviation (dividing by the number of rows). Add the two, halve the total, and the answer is -0.25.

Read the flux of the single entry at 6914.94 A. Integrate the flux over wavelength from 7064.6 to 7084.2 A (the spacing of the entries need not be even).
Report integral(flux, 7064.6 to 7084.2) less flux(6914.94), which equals 32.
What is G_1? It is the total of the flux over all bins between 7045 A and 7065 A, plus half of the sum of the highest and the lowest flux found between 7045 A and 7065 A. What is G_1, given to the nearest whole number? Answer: 13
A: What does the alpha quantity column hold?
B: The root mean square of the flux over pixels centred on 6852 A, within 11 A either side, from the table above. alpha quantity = 1.1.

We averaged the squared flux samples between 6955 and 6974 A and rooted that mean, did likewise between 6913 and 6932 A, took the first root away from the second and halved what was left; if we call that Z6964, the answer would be -0.17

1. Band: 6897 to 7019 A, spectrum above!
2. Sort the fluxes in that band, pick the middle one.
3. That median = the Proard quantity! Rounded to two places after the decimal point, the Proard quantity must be 1.67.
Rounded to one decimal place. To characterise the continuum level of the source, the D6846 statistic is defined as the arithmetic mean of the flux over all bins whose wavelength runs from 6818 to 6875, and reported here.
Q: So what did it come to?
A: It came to 1.1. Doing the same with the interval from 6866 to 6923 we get 1.2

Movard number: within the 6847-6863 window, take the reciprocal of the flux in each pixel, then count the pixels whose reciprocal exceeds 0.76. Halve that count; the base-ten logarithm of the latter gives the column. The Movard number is 0.4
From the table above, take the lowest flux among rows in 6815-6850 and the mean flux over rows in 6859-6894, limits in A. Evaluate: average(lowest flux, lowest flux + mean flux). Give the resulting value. 1.6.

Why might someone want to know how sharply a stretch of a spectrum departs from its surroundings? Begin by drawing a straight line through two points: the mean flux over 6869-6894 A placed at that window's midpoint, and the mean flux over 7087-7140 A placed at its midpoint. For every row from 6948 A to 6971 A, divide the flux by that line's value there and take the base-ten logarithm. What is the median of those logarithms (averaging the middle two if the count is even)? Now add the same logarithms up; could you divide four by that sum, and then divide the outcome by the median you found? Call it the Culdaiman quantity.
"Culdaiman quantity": 29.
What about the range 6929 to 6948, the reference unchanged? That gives 54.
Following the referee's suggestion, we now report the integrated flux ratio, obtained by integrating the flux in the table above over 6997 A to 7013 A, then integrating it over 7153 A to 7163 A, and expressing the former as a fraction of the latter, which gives 2.3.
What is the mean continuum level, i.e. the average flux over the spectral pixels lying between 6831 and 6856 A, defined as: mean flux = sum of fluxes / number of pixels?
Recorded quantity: 1.1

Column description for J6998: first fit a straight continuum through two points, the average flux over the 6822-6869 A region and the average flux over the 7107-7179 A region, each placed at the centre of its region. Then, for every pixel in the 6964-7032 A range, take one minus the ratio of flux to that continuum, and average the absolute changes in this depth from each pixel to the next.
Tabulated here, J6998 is 0.038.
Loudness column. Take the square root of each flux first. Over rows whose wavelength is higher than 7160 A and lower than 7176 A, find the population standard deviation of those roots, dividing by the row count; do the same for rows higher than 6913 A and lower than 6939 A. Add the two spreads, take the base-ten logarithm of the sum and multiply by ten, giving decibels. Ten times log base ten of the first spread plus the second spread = -11.5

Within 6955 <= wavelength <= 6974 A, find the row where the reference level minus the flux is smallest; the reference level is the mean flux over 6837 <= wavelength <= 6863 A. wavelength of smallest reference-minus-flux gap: 6972.49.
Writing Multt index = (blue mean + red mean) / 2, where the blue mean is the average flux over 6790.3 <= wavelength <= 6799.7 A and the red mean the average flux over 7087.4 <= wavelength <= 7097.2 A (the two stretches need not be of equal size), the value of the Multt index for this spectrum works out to 1.10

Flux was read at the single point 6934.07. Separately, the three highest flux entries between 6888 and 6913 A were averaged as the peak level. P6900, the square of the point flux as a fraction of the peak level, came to 1.33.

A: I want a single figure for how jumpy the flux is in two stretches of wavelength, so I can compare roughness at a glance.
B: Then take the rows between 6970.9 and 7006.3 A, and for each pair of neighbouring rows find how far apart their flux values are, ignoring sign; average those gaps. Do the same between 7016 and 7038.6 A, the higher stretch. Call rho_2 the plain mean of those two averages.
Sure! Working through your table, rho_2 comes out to 0.053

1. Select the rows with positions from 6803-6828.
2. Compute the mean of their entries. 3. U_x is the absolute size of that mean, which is 1.04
